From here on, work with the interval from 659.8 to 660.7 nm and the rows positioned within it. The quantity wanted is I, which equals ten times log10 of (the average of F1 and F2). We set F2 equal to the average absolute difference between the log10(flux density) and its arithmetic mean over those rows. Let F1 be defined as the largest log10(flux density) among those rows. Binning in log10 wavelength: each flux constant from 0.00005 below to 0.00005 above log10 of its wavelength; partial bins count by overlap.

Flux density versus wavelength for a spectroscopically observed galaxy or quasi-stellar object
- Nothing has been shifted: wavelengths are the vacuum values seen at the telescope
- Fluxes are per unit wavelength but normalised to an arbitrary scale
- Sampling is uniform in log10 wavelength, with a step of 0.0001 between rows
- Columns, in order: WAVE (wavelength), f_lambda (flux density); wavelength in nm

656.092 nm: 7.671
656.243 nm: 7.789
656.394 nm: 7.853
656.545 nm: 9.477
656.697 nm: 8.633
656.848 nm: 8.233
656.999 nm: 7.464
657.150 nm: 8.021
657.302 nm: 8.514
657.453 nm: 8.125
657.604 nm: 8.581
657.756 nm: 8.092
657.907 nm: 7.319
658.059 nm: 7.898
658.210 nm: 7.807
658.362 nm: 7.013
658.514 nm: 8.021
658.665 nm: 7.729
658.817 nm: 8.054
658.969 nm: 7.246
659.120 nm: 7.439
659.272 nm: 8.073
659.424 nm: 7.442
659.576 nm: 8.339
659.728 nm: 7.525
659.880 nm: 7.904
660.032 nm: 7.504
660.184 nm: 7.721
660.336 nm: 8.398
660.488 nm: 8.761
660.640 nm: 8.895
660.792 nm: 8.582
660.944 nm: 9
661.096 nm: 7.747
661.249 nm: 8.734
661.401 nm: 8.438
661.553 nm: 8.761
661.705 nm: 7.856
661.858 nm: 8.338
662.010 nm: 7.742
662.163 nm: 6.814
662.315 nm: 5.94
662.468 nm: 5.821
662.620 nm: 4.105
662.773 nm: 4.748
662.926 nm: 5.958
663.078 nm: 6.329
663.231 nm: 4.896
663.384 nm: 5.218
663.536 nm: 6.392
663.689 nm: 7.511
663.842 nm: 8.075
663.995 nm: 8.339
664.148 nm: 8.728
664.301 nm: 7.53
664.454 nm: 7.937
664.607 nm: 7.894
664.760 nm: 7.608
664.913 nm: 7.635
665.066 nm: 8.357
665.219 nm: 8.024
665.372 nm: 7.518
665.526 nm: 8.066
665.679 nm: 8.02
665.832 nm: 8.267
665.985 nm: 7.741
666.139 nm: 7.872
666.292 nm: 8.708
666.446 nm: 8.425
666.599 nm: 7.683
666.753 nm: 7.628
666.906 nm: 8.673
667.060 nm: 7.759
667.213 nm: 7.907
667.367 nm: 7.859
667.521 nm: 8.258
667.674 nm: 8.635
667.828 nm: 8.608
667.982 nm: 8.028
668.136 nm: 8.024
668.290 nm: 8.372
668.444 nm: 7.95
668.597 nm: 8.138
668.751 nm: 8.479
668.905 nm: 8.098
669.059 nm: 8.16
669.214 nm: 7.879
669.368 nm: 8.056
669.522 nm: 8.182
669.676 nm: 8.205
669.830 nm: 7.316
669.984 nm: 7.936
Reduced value -3.12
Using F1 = 0.95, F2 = 0.026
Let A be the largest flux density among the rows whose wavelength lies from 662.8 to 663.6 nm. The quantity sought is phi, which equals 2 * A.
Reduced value 12.8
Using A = 6.392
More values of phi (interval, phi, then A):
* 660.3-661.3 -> 18.0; 9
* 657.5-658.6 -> 17.2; 8.581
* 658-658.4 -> 15.8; 7.898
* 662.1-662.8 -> 13.6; 6.814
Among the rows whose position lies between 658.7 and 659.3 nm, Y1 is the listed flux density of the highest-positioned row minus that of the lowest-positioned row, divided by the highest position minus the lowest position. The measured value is 0.0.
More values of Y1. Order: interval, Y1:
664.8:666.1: 0.1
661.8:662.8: -3.9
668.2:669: -0.4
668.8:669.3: -0.7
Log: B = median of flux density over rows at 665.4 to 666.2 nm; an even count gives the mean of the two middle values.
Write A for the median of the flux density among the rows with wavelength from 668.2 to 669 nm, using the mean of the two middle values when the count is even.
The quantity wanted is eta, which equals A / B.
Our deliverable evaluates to 1.015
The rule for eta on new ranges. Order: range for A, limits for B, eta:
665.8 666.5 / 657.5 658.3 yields 1.047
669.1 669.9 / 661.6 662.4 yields 1.041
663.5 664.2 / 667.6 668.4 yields 0.965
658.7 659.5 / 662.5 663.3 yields 1.520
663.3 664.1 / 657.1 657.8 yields 0.924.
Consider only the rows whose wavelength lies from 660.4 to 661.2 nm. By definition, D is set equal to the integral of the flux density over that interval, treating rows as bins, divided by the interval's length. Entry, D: 8.6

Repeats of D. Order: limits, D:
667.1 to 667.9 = 8.2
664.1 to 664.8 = 7.9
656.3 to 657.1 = 8.3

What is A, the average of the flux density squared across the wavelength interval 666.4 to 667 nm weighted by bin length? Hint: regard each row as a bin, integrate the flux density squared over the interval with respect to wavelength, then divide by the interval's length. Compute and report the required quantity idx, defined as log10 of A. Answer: 1.82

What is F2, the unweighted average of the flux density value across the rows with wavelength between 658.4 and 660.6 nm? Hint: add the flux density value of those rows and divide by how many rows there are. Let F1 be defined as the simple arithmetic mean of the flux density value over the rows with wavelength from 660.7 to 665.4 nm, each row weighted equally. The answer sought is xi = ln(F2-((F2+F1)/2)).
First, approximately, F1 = 7.3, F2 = 7.87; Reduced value -1.3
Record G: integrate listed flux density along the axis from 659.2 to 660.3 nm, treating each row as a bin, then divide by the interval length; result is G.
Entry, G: 7.8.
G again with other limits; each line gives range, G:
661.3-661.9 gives 8.4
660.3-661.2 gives 8.6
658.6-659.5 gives 7.7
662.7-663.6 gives 5.6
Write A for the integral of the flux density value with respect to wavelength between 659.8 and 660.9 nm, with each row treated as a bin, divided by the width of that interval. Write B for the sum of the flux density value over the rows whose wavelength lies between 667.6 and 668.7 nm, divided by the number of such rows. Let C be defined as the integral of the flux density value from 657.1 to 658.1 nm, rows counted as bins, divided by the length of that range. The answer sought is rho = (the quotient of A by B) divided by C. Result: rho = 0.124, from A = 8.27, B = 8.3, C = 8.08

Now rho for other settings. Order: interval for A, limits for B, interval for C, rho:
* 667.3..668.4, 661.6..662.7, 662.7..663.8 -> 0.209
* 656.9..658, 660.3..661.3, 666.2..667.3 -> 0.115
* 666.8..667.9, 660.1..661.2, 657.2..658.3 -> 0.121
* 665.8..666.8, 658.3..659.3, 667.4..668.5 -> 0.127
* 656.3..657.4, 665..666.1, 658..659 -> 0.135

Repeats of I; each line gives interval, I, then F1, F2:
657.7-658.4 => -3.33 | 0.91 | 0.021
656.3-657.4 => -3.00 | 0.98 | 0.025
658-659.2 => -3.35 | 0.91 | 0.018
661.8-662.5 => -3.12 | 0.92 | 0.055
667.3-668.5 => -3.24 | 0.94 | 0.013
